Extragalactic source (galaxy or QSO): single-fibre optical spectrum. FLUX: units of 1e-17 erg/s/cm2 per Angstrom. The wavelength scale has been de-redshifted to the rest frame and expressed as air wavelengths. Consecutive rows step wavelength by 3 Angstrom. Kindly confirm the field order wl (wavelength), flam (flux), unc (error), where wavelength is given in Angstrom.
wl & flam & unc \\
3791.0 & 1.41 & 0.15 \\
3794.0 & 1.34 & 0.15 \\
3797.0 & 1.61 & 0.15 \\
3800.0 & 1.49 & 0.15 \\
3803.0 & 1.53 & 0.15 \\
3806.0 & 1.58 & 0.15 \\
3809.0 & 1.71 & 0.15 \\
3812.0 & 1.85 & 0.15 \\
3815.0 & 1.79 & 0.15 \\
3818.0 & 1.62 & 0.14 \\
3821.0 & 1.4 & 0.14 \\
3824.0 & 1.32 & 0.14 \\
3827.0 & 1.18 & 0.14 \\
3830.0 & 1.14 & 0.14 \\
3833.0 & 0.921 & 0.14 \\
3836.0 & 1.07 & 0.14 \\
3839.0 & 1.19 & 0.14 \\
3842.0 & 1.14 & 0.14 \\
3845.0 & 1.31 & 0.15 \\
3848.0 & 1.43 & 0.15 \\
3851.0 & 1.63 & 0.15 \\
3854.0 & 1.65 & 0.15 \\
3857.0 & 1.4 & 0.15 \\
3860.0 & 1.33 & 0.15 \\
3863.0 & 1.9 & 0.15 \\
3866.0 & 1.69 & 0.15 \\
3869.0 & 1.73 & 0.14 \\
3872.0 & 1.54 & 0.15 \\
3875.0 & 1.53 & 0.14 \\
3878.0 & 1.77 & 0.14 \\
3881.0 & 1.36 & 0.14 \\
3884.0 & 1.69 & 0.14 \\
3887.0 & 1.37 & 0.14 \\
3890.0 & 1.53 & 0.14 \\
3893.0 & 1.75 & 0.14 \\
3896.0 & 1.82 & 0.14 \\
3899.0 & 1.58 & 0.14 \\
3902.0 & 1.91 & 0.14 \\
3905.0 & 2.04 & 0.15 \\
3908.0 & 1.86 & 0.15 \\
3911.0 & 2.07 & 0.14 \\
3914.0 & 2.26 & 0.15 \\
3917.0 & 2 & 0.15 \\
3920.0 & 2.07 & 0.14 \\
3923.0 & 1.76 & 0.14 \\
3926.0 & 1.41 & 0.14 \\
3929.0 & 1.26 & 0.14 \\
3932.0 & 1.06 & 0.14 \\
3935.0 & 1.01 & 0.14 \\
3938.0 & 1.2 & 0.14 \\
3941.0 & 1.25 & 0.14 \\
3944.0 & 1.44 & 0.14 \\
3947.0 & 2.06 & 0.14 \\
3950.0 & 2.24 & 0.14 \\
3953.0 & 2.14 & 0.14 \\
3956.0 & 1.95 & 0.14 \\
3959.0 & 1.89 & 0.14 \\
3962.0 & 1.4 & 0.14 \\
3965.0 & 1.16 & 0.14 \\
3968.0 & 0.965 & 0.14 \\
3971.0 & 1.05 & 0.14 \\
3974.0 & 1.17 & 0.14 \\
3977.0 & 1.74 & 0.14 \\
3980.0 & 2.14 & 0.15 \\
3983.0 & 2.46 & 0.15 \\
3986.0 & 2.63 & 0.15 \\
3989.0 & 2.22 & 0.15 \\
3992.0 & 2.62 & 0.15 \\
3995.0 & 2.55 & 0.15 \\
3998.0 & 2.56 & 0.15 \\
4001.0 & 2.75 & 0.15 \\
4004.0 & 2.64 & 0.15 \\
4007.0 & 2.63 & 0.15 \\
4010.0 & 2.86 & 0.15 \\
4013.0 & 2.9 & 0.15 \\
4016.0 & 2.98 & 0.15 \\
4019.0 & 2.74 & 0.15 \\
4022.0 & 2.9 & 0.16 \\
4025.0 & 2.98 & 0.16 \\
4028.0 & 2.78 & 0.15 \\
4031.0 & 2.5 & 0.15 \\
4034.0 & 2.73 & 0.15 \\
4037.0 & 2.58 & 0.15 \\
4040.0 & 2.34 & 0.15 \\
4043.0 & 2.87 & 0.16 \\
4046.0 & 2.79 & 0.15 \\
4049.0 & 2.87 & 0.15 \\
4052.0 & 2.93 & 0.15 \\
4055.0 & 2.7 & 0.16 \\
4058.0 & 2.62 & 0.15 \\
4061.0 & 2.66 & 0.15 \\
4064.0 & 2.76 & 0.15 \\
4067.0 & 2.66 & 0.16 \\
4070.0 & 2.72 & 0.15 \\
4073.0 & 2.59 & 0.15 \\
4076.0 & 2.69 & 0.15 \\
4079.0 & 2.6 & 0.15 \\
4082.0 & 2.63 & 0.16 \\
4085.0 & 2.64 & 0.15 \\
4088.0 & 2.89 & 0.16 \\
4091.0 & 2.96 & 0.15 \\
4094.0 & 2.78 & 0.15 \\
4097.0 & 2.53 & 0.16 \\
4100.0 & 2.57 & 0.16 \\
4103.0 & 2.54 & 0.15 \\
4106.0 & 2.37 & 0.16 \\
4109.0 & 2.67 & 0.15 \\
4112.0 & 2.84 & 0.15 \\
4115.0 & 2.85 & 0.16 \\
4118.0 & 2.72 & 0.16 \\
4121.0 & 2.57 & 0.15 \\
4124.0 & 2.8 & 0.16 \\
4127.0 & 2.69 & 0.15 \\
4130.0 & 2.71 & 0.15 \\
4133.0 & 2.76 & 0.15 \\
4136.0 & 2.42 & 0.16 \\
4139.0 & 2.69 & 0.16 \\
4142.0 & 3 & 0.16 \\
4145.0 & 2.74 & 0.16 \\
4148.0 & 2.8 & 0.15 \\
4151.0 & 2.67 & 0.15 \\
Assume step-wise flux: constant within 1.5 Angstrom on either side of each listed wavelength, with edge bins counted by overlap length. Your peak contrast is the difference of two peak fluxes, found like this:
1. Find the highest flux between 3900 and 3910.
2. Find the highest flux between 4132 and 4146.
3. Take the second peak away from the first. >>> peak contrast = -1.0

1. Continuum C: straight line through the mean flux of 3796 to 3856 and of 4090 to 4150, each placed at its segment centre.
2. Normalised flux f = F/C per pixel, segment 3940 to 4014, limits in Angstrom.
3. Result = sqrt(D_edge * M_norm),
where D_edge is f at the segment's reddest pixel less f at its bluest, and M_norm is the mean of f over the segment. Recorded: 0.80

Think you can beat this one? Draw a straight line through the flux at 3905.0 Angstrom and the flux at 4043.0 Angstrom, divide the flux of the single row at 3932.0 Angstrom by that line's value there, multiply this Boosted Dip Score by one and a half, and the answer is 0.72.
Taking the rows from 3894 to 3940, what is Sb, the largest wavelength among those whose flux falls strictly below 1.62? 3938.0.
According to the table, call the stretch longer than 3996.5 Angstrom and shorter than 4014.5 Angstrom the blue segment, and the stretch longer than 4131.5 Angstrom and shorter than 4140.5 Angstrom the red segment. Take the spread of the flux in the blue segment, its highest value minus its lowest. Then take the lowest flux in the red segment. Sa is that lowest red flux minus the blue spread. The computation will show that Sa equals 2.1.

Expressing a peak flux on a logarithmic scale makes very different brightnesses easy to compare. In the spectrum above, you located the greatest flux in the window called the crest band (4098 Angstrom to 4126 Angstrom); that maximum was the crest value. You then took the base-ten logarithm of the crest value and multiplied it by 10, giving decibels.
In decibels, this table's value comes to 4.5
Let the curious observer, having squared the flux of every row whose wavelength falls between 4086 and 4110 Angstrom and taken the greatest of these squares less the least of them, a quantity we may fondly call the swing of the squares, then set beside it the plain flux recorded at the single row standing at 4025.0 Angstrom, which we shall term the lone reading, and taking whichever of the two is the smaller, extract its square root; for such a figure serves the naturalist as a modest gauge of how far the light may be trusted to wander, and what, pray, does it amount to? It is 1.7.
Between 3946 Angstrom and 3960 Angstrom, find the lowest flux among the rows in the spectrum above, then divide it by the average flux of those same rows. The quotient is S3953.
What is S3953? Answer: 0.92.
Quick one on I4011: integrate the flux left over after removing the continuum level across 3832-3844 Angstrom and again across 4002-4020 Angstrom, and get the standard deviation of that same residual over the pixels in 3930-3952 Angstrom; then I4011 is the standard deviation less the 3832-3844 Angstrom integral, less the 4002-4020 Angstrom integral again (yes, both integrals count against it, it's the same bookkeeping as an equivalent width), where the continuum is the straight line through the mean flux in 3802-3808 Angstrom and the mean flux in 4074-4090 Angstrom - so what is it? 1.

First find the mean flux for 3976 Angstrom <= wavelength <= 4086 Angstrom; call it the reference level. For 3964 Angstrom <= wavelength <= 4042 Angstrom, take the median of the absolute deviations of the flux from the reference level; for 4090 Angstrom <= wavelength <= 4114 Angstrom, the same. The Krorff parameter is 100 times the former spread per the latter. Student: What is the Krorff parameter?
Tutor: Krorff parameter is 160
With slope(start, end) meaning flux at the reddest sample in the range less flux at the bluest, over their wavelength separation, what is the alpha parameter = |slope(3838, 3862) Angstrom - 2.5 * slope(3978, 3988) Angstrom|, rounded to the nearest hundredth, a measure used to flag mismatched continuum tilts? 0.20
